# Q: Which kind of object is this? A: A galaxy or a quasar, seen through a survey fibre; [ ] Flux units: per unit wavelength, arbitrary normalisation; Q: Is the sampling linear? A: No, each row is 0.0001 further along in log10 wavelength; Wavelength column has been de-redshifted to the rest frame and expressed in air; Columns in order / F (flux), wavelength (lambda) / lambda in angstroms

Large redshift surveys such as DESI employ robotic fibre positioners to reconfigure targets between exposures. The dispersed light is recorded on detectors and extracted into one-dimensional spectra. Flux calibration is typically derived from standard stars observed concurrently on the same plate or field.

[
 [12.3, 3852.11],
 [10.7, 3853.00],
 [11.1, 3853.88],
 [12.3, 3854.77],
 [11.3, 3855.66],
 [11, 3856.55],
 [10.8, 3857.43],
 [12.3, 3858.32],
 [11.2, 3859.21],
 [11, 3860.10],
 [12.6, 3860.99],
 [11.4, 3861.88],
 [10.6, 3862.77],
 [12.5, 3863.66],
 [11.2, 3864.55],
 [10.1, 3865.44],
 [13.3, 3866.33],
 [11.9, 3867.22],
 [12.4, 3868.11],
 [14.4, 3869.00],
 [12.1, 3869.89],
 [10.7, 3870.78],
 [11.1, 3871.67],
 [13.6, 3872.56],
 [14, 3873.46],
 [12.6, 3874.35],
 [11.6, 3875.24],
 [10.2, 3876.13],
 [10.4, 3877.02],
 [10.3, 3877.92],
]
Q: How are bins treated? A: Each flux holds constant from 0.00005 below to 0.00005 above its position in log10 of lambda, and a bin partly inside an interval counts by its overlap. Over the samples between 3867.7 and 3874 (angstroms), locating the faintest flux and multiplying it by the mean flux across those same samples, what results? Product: 135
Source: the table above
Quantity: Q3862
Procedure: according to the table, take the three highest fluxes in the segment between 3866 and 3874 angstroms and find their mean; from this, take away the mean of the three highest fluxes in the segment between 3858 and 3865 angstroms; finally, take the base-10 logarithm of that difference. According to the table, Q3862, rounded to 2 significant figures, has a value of 0.19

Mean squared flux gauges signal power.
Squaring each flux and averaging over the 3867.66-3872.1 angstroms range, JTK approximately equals 149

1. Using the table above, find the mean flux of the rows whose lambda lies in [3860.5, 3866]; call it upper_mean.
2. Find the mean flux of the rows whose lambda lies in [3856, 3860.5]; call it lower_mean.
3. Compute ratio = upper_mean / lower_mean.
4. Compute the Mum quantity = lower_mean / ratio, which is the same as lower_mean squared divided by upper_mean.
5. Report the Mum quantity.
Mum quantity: 11.1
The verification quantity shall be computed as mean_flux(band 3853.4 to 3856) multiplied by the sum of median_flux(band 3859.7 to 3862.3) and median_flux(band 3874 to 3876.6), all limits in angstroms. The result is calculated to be 266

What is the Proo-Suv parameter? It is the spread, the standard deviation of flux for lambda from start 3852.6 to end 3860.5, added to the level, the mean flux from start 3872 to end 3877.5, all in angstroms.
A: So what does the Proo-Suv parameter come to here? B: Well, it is 12.6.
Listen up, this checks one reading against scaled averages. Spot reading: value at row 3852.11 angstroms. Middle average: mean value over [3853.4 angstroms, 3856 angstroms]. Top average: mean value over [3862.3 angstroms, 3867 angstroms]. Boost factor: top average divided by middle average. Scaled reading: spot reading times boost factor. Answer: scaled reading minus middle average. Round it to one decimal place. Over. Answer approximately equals 0.7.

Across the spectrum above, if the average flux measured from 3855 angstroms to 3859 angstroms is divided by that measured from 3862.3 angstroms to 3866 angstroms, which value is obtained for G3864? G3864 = 1.02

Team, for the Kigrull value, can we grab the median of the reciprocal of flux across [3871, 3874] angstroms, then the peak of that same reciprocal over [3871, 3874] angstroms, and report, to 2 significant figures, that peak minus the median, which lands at 0.017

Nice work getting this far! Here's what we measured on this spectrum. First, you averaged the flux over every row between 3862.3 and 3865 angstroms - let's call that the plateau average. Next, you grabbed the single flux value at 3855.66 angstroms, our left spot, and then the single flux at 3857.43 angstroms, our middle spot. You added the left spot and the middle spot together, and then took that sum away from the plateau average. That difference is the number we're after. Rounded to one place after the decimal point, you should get -10.7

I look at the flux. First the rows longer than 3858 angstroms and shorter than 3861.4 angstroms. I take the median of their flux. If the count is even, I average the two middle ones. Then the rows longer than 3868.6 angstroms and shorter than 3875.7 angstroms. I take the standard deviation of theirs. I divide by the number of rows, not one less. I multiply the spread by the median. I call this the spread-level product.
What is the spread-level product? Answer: 15.1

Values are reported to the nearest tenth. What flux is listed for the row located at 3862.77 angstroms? 10.6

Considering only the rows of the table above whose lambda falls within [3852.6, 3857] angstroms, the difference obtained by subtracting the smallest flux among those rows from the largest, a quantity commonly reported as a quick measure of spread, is 1.6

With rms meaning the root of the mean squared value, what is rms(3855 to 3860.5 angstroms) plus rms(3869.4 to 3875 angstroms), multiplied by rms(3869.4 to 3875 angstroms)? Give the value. 294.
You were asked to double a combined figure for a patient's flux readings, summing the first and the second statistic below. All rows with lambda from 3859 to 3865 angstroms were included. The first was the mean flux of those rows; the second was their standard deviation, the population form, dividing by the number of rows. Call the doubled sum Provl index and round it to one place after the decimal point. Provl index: 24.4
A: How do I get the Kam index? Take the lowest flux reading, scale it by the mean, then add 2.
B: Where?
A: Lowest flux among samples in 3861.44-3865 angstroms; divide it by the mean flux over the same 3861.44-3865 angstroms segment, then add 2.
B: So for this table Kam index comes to 2.928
